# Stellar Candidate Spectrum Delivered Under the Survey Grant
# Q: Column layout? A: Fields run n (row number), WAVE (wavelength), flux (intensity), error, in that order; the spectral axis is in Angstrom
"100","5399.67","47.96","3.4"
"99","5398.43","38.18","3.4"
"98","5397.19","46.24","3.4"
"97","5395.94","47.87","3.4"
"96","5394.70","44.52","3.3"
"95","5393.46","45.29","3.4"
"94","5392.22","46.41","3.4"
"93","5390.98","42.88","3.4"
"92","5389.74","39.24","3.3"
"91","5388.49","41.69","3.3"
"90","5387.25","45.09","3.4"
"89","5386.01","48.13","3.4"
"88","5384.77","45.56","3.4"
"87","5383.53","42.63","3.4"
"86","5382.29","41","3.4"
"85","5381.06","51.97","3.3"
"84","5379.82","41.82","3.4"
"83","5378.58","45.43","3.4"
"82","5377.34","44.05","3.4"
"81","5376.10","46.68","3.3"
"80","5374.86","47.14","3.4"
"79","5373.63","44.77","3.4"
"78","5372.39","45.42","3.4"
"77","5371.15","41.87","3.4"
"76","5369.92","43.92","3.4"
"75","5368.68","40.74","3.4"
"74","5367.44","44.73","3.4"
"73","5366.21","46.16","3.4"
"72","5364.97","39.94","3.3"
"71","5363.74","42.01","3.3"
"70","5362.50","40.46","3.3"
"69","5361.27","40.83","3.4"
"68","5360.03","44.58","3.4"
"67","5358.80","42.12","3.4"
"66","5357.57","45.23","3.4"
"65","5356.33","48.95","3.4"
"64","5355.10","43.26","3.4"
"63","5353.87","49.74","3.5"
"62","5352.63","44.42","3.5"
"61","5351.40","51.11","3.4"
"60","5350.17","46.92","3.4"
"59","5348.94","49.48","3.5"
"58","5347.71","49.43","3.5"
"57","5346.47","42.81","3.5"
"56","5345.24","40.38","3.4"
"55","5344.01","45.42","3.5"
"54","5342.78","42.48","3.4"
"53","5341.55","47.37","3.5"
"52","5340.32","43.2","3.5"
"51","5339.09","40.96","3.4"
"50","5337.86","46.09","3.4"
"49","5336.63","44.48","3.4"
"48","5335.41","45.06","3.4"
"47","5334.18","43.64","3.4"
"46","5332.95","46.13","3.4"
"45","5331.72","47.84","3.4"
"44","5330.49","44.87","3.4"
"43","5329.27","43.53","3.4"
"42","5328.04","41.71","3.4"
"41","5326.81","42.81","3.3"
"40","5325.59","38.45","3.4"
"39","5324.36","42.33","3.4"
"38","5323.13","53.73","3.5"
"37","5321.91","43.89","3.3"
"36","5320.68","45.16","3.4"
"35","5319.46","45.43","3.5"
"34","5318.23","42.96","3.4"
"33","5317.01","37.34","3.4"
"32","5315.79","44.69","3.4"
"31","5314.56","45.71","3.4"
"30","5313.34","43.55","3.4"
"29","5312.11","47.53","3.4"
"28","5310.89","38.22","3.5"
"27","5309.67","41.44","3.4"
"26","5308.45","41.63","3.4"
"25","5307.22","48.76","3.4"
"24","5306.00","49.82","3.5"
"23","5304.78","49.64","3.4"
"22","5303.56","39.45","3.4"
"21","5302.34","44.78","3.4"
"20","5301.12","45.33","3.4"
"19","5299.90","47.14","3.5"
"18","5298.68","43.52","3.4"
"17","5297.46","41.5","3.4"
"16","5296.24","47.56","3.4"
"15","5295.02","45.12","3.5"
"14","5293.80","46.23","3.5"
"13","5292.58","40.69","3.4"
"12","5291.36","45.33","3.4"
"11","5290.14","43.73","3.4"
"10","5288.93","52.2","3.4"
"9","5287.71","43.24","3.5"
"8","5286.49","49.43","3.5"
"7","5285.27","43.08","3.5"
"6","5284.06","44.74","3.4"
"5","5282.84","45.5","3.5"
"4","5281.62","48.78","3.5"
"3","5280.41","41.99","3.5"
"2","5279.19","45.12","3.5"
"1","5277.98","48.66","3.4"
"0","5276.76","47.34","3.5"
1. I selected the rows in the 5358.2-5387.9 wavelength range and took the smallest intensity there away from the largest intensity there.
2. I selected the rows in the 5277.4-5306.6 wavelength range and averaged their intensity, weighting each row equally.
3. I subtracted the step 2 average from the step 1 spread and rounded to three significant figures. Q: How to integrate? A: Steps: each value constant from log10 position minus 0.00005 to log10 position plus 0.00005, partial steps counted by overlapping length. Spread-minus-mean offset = -33.5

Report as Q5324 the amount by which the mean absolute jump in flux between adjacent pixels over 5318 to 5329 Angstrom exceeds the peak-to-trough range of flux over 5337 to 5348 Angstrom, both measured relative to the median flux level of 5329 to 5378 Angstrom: -4.7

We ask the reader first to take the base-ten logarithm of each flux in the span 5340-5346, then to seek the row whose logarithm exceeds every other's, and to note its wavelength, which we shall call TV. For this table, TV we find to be 5341.55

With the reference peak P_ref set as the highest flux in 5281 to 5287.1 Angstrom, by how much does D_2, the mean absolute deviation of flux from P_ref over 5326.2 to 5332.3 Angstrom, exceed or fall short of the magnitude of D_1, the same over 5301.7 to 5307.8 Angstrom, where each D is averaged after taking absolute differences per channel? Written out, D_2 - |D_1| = 2.1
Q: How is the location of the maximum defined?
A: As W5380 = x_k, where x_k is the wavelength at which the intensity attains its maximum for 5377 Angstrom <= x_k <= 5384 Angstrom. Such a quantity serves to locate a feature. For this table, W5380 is 5381.06 Angstrom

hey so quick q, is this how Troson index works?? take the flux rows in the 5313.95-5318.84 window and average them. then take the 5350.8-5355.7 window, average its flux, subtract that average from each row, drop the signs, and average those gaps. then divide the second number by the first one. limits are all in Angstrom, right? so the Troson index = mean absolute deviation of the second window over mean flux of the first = 0.077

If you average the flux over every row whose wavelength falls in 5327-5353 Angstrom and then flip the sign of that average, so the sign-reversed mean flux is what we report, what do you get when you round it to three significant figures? -45.1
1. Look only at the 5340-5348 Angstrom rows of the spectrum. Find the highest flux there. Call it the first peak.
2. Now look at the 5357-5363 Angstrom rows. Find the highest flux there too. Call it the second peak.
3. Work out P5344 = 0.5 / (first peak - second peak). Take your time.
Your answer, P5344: 0.12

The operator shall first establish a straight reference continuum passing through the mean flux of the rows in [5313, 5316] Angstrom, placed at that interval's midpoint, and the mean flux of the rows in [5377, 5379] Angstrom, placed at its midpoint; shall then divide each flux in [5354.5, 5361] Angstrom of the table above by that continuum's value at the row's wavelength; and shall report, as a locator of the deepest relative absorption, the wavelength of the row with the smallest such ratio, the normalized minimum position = 5358.80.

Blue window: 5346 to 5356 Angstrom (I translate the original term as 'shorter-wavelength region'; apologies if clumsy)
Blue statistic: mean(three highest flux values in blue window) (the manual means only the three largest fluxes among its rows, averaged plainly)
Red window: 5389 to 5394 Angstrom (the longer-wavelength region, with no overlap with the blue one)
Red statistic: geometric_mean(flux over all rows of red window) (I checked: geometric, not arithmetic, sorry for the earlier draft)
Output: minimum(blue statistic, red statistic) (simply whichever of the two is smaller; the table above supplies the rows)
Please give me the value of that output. 43.4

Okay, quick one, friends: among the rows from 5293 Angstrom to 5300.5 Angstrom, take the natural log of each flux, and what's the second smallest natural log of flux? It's 3.77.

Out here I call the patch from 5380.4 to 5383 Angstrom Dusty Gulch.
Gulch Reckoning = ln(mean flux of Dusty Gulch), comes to 3.84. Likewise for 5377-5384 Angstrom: 3.80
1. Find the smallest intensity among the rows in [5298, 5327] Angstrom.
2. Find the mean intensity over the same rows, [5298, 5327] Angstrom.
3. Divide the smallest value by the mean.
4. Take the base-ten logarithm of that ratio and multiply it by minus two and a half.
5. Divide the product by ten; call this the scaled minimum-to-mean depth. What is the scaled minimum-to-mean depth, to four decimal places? 0.0186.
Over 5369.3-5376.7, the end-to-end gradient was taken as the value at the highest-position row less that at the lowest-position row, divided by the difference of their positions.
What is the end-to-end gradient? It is 0.45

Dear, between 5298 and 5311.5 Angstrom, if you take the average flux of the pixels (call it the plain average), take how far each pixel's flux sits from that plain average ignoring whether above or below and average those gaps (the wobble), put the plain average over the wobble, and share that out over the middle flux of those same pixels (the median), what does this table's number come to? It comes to 0.30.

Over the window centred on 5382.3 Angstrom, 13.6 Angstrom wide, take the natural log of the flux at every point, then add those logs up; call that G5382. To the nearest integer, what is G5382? 42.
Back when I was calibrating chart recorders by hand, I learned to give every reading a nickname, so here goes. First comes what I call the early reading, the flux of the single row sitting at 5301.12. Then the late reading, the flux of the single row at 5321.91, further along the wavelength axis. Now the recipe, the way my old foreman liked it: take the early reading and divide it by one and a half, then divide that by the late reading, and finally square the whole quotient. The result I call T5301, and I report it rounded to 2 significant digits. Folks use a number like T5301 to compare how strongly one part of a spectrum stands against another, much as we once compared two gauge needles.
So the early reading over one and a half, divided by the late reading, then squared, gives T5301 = 0.47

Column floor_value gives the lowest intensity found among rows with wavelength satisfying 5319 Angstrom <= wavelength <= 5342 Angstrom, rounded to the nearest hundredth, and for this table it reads 38.45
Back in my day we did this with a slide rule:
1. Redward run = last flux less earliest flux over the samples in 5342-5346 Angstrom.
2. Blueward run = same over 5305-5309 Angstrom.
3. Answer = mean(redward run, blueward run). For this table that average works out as -5.1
